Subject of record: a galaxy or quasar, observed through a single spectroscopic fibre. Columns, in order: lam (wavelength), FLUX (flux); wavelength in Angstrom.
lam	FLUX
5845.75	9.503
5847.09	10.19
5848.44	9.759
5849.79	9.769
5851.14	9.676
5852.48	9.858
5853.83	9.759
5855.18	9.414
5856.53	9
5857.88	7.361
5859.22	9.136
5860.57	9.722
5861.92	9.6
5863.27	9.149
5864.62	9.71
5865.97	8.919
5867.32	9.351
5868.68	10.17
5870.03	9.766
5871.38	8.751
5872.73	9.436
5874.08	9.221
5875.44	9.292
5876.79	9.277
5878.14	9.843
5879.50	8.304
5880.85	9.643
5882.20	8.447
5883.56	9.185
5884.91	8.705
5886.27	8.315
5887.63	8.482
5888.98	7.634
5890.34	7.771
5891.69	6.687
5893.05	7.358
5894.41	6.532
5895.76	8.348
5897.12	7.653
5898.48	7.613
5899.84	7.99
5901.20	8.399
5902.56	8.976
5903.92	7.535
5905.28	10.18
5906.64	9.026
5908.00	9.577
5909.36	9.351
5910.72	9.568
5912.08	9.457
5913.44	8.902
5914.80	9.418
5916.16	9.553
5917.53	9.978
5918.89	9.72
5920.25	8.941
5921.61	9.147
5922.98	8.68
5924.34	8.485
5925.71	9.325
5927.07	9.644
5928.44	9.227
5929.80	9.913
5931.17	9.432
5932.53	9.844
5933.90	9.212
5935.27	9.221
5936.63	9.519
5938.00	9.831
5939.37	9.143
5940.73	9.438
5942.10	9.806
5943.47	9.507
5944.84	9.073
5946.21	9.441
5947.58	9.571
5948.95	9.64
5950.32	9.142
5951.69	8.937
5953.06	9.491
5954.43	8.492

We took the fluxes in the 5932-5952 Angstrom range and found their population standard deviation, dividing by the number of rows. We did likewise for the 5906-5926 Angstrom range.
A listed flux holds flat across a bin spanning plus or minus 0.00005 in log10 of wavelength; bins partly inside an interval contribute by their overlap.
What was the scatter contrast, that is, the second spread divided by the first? 1.4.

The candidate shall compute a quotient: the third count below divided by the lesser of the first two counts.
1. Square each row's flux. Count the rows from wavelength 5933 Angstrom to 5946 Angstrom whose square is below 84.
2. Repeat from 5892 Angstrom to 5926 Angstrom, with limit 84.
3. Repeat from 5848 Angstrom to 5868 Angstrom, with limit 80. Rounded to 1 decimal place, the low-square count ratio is 1.0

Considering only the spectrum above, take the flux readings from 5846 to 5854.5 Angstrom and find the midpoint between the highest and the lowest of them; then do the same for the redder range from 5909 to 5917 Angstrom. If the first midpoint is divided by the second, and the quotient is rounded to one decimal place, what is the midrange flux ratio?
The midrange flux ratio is 1.1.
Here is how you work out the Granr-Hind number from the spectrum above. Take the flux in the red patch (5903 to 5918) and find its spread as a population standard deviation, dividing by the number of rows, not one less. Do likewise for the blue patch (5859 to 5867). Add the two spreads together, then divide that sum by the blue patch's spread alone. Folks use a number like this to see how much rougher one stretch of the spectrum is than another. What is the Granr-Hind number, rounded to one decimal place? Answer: 3.1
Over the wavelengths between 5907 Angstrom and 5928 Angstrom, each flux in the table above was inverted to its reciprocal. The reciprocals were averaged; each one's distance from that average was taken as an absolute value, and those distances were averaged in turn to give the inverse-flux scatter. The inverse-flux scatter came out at 0.0039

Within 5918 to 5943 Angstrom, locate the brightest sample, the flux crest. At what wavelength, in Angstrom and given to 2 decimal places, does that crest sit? 5929.80 Angstrom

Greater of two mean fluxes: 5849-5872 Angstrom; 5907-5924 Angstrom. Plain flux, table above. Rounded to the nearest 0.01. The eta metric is 9.36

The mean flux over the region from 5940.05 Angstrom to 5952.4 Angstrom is 9.4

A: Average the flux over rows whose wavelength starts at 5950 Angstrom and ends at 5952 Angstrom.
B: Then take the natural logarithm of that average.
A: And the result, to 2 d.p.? 2.20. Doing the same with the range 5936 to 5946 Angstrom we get 2.25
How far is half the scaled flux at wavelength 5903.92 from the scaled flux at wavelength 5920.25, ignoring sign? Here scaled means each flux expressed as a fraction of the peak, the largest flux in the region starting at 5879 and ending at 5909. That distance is 0.508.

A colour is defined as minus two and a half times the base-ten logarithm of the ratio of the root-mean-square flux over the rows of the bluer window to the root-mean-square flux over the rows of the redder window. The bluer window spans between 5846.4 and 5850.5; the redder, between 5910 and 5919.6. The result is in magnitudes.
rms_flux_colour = -0.044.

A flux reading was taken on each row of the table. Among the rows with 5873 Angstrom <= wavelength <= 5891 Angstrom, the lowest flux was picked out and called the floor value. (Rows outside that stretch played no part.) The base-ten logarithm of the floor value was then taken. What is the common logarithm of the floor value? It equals 0.88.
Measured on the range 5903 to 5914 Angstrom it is 0.88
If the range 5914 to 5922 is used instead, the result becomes 0.95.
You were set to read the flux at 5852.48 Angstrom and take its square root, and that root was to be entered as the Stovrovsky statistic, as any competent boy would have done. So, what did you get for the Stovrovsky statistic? 3.14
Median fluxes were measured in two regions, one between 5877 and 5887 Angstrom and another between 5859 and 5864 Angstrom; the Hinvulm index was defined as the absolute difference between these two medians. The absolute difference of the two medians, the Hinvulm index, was 0.67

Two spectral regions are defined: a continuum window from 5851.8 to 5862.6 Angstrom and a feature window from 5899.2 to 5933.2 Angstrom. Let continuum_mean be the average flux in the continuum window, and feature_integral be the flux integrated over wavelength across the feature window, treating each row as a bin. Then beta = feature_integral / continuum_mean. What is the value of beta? 34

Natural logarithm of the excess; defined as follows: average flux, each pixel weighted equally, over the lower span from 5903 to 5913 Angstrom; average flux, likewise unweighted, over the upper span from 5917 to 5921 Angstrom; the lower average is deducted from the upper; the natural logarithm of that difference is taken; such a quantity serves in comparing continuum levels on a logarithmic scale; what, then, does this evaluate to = -1.2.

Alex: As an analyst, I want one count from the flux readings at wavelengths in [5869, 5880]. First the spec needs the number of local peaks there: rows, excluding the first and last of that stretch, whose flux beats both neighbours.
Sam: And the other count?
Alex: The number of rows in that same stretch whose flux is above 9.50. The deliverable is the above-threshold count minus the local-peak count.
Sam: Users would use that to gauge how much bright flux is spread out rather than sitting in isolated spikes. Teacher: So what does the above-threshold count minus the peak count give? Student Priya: -1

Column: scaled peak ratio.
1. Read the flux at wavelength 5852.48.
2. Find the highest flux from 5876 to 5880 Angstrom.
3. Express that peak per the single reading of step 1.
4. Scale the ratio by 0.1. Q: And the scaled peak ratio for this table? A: 0.100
